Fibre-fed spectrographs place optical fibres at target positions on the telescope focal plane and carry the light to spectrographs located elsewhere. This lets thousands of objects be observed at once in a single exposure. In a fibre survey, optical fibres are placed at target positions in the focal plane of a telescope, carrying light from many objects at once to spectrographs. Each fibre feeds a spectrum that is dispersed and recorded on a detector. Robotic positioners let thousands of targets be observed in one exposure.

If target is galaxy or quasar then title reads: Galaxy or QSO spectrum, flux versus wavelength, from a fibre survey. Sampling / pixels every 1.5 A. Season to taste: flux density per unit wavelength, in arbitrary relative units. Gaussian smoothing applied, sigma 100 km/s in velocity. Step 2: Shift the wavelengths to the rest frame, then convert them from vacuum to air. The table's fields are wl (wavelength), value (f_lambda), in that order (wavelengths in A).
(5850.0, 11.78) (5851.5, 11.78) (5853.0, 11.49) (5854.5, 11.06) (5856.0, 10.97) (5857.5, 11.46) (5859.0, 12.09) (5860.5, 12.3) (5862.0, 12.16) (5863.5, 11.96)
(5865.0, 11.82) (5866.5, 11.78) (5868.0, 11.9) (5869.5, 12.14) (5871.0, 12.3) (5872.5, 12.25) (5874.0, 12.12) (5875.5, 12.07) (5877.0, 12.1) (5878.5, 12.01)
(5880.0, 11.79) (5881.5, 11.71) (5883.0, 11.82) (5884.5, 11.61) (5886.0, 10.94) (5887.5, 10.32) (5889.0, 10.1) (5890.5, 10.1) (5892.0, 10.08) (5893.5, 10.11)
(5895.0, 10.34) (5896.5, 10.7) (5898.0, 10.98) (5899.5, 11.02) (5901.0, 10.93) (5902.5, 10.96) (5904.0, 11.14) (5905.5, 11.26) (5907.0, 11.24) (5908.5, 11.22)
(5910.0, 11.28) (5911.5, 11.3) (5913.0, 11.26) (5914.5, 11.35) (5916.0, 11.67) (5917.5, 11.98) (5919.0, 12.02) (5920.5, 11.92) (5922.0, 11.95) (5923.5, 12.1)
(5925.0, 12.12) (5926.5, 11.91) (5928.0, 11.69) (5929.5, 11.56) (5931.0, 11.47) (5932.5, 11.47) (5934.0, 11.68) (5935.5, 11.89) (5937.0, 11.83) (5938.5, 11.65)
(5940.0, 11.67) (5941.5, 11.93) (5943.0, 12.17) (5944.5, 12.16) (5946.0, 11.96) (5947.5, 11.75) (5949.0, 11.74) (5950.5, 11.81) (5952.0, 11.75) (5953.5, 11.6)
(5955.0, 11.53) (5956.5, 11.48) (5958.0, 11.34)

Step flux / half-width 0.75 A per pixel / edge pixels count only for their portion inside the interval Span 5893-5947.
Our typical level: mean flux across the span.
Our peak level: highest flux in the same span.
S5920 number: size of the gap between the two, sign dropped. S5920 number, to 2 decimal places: 0.67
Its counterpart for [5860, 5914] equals 0.94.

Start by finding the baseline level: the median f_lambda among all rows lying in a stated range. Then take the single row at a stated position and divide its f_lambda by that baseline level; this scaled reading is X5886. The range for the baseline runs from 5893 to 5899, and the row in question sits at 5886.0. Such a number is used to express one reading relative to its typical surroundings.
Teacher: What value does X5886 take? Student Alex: 1.04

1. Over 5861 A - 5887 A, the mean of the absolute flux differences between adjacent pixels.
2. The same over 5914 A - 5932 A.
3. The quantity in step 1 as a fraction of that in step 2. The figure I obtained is 1.08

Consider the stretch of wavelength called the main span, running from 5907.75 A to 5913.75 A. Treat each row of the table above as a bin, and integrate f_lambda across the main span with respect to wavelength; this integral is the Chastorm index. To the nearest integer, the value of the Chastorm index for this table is 68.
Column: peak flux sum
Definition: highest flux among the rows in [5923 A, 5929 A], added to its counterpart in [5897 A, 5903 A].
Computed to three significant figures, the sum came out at 23.1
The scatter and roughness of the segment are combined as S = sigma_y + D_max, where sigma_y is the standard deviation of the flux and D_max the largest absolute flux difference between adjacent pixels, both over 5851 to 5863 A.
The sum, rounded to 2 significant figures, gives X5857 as 1.1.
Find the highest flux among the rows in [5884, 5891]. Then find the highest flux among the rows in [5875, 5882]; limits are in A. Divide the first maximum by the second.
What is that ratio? 0.96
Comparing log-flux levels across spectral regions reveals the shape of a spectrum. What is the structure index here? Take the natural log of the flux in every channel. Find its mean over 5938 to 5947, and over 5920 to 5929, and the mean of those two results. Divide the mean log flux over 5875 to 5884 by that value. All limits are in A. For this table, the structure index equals 1.00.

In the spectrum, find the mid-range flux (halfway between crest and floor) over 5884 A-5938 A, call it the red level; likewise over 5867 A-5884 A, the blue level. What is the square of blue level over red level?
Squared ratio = 1.17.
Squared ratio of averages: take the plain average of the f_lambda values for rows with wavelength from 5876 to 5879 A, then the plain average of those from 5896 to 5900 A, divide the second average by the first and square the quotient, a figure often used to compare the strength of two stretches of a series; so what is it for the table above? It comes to 0.82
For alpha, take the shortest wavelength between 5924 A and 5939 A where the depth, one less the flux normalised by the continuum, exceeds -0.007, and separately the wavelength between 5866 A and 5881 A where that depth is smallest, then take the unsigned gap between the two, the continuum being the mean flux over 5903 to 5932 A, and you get 58.5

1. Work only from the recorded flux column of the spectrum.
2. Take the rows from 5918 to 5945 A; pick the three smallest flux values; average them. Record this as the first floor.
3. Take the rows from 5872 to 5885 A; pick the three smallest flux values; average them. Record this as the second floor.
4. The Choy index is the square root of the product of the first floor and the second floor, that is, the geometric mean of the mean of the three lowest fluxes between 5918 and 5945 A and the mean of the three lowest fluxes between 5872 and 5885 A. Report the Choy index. 11.60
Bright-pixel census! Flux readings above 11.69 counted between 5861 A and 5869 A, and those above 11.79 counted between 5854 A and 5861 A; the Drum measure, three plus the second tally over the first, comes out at 3.4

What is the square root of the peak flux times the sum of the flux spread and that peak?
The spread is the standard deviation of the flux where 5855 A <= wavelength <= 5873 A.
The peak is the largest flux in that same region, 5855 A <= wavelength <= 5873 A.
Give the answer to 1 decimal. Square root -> 12.5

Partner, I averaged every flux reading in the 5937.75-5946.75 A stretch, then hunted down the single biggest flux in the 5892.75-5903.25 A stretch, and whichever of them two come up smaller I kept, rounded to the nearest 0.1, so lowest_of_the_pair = 11.0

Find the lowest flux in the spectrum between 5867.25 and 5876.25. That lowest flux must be 11.9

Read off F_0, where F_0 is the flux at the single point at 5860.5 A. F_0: 12.3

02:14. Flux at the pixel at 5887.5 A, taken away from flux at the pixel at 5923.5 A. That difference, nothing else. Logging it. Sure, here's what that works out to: 1.8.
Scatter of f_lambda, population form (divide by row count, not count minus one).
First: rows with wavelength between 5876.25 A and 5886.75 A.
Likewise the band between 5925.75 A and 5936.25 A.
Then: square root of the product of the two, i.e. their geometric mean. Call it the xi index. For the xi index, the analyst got 0.243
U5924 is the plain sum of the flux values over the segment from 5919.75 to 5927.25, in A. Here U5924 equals 60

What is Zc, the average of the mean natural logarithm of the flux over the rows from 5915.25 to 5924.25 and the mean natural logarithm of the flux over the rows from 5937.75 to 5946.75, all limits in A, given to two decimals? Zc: 2.48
